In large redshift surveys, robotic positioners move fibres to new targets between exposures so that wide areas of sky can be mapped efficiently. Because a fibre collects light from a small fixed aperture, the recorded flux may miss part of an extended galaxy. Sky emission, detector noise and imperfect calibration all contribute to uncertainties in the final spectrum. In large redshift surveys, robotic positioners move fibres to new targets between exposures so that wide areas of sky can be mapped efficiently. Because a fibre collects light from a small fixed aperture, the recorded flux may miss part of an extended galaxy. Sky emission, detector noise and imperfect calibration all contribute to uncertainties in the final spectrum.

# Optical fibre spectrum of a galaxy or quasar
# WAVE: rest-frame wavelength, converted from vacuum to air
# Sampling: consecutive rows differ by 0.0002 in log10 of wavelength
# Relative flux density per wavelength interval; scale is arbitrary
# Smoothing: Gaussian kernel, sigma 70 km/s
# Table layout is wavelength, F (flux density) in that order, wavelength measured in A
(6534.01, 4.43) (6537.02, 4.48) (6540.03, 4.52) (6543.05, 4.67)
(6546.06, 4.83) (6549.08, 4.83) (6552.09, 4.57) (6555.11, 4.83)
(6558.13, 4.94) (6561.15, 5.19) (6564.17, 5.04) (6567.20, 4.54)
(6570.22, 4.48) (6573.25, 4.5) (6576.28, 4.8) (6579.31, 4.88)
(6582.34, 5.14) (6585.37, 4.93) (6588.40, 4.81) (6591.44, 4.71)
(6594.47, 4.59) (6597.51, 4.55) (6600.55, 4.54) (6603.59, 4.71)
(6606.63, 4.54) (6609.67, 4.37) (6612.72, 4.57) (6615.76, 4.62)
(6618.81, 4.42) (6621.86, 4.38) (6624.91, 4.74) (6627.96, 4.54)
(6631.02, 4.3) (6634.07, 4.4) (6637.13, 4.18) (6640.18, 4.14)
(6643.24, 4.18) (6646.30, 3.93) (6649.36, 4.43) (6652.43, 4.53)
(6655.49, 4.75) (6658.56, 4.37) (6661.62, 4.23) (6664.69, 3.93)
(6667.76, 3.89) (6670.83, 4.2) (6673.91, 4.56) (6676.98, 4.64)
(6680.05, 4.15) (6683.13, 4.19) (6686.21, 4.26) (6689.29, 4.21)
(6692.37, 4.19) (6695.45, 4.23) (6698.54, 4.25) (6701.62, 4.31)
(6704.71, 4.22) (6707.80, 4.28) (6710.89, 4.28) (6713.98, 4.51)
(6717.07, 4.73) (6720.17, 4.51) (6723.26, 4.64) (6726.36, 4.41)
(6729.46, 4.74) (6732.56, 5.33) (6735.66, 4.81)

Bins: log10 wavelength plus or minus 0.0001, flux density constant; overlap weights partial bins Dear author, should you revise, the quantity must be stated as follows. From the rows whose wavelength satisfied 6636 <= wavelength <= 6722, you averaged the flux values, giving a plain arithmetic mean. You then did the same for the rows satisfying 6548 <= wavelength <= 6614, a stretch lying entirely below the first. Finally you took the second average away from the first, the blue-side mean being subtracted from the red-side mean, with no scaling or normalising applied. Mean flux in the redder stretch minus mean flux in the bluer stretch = -0.43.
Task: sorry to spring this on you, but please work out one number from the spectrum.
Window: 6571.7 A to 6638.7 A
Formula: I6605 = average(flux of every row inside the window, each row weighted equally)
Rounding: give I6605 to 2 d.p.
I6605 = 4.60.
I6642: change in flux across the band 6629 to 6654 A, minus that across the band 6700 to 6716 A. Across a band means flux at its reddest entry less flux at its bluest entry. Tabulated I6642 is 0.03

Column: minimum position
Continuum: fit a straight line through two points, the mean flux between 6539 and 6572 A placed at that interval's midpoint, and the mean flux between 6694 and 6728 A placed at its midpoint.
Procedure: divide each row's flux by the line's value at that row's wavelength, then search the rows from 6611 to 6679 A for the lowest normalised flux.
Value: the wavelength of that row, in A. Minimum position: 6646.30 A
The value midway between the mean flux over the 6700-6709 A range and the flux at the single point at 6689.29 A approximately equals 4.24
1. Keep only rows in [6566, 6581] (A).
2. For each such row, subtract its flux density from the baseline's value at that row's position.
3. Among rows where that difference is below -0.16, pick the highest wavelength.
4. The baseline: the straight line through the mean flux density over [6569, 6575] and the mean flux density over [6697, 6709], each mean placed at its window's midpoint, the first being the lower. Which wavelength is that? 6579.31 A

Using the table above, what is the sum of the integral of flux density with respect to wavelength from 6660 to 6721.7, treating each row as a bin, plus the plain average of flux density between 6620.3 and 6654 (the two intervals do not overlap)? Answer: 269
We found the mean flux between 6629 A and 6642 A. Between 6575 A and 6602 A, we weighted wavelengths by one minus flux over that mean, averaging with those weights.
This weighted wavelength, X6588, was 6586.2 A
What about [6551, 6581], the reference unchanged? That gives 6565.0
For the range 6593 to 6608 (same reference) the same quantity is 6600.7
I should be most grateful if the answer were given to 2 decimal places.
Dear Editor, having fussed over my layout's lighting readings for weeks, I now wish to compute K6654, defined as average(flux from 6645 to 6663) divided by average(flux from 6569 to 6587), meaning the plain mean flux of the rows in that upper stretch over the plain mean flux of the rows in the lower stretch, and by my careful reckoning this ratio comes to 0.91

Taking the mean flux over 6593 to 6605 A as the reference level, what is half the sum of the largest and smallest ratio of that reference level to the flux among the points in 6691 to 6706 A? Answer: 1.08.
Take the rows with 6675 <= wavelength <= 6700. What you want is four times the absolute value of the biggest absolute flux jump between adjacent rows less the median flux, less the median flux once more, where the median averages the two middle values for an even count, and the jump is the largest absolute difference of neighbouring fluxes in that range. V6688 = 31.8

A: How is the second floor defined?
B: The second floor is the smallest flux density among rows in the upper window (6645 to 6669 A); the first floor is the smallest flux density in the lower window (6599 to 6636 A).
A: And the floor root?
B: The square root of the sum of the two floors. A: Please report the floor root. 2.86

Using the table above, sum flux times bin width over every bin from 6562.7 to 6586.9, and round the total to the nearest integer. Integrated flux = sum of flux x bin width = 116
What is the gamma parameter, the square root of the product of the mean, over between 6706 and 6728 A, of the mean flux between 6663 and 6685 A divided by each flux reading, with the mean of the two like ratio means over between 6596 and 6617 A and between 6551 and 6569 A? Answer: 0.922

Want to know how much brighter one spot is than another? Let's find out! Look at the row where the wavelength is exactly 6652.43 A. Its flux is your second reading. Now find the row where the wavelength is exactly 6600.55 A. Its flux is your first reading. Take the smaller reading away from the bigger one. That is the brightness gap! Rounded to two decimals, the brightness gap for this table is 0.01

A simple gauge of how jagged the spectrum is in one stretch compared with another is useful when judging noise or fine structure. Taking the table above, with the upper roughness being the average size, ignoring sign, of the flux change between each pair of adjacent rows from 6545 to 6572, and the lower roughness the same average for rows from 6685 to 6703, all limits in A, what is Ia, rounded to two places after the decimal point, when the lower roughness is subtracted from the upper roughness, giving 0.16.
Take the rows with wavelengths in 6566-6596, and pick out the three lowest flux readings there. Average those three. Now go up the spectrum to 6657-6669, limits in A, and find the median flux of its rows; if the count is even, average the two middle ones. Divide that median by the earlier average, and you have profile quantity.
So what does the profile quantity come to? 0.91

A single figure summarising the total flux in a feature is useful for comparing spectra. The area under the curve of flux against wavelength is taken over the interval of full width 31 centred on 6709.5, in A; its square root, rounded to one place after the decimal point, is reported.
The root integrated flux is 11.7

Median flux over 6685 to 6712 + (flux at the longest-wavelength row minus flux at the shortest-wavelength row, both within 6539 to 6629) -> 4.3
